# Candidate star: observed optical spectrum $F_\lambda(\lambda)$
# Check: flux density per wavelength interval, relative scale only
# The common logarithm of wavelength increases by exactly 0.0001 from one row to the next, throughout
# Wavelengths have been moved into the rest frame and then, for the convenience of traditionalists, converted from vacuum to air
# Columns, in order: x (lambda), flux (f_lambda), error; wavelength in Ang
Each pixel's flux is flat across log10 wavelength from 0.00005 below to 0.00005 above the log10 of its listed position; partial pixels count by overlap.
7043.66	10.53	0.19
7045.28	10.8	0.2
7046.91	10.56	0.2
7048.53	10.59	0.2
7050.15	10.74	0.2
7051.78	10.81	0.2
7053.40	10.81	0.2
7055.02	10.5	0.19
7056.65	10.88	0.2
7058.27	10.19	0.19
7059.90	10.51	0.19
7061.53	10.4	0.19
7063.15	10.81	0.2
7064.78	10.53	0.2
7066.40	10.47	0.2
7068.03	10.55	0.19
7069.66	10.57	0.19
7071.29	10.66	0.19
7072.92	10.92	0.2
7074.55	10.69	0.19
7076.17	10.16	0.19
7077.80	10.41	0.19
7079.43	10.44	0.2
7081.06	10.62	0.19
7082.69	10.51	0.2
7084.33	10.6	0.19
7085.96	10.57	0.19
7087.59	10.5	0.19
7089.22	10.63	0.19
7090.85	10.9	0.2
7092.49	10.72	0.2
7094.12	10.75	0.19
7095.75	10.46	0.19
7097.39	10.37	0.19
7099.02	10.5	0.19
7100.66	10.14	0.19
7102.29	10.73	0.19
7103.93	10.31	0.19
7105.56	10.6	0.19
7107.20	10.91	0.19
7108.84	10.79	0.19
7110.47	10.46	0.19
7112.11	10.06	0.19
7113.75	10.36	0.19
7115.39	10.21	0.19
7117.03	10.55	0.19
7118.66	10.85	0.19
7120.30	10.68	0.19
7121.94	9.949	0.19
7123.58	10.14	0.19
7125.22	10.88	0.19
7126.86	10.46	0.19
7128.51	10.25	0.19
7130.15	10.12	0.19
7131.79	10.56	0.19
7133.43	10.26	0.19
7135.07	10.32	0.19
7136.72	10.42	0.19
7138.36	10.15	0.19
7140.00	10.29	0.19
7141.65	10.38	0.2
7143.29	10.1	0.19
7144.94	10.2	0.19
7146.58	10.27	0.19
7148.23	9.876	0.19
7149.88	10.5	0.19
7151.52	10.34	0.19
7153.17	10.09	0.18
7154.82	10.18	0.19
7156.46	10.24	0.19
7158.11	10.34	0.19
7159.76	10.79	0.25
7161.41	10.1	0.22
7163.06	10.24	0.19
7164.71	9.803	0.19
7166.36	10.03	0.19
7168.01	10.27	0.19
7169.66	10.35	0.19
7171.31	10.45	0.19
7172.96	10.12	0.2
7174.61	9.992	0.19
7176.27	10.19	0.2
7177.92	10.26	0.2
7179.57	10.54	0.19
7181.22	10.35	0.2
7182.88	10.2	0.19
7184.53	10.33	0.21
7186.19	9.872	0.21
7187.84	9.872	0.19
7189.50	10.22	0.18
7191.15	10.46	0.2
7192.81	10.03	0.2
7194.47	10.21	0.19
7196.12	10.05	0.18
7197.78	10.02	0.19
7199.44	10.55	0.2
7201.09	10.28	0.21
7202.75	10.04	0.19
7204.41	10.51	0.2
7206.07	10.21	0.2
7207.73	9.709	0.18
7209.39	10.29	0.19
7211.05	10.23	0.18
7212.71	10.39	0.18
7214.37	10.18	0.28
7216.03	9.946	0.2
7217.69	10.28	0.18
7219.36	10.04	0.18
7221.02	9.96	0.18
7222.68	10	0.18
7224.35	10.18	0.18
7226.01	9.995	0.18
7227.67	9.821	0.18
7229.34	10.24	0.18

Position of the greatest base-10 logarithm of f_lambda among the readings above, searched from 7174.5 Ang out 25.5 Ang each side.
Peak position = 7159.76 Ang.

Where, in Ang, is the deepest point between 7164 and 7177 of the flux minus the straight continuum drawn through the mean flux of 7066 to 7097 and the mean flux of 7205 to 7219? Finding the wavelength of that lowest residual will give 7164.71 Ang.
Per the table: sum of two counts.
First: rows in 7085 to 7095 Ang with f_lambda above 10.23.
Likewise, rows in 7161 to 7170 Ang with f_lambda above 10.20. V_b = 9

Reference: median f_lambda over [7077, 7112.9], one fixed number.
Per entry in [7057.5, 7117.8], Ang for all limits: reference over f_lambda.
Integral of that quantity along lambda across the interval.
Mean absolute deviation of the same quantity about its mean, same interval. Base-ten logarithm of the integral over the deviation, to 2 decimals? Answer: 3.58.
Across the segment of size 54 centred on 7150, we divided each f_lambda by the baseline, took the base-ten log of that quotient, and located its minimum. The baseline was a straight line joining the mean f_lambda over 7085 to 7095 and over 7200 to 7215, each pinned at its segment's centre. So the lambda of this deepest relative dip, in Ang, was 7164.71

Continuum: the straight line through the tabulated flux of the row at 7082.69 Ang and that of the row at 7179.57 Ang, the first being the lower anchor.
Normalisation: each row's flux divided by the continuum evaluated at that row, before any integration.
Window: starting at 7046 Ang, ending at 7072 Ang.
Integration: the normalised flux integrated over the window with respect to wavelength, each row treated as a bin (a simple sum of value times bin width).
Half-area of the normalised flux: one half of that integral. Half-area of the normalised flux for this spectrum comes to 13.1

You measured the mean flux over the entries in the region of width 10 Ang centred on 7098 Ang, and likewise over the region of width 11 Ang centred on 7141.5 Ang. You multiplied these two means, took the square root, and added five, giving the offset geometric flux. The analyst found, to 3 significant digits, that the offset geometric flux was 15.4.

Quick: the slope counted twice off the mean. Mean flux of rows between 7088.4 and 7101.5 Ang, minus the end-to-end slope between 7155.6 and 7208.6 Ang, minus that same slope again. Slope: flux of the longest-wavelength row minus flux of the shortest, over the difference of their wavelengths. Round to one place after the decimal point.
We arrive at 10.6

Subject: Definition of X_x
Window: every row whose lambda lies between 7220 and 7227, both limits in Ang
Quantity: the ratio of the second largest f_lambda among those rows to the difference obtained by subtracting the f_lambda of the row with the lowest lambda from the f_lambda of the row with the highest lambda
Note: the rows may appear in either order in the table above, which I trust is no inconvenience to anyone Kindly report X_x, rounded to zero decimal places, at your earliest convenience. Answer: 286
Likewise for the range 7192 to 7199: -1005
